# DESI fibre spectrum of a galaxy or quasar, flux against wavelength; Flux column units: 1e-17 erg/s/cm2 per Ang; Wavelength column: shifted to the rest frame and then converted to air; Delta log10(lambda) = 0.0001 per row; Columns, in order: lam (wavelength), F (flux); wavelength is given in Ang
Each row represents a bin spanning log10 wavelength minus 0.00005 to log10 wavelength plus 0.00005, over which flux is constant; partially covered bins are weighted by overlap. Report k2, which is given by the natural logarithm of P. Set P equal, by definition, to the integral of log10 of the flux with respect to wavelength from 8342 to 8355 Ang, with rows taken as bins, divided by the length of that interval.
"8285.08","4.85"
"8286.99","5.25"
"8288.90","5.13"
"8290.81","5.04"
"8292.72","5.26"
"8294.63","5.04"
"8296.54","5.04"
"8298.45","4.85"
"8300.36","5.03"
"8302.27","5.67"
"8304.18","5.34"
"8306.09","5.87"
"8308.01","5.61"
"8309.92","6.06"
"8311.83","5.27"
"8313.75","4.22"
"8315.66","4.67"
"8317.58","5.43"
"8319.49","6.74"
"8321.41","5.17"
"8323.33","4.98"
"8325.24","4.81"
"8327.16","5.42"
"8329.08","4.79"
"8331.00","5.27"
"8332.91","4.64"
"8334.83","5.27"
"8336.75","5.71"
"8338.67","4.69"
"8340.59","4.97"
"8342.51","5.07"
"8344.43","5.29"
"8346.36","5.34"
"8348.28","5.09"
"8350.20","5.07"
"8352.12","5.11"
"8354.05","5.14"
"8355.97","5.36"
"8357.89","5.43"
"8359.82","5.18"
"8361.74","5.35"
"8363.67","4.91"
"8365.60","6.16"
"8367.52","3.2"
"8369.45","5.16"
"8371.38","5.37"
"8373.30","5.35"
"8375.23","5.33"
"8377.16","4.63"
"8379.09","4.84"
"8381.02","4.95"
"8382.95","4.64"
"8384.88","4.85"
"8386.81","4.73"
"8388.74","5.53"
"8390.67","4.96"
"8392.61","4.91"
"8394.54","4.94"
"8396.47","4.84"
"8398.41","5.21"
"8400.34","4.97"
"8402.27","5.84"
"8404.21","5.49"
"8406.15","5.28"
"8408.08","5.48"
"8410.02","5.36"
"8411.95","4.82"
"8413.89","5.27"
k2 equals -0.339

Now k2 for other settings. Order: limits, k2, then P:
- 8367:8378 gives -0.378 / 0.685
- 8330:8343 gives -0.348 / 0.706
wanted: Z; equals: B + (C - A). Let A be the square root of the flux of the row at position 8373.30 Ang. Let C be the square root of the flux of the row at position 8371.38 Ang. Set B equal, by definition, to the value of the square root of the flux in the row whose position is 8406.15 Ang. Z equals 2.30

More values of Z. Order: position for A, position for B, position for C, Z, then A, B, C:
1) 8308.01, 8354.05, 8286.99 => 2.19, 2.37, 2.27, 2.29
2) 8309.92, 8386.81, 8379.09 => 1.91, 2.46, 2.17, 2.20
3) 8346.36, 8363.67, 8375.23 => 2.21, 2.31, 2.22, 2.31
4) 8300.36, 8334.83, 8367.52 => 1.84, 2.24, 2.30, 1.79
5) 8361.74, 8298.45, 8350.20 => 2.14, 2.31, 2.20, 2.25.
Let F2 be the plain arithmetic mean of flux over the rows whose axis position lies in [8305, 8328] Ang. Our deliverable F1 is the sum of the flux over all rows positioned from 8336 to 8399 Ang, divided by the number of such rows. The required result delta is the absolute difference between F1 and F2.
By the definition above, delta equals 0.28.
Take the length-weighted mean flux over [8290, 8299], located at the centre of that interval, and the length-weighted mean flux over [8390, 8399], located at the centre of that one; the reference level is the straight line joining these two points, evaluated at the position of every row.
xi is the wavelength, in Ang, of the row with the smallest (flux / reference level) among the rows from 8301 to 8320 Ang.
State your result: 8313.75 Ang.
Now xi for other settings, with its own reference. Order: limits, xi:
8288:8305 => 8298.45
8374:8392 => 8377.16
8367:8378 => 8367.52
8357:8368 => 8367.52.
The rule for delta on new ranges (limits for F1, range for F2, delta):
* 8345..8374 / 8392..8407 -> 0.04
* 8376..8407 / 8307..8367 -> 0.19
